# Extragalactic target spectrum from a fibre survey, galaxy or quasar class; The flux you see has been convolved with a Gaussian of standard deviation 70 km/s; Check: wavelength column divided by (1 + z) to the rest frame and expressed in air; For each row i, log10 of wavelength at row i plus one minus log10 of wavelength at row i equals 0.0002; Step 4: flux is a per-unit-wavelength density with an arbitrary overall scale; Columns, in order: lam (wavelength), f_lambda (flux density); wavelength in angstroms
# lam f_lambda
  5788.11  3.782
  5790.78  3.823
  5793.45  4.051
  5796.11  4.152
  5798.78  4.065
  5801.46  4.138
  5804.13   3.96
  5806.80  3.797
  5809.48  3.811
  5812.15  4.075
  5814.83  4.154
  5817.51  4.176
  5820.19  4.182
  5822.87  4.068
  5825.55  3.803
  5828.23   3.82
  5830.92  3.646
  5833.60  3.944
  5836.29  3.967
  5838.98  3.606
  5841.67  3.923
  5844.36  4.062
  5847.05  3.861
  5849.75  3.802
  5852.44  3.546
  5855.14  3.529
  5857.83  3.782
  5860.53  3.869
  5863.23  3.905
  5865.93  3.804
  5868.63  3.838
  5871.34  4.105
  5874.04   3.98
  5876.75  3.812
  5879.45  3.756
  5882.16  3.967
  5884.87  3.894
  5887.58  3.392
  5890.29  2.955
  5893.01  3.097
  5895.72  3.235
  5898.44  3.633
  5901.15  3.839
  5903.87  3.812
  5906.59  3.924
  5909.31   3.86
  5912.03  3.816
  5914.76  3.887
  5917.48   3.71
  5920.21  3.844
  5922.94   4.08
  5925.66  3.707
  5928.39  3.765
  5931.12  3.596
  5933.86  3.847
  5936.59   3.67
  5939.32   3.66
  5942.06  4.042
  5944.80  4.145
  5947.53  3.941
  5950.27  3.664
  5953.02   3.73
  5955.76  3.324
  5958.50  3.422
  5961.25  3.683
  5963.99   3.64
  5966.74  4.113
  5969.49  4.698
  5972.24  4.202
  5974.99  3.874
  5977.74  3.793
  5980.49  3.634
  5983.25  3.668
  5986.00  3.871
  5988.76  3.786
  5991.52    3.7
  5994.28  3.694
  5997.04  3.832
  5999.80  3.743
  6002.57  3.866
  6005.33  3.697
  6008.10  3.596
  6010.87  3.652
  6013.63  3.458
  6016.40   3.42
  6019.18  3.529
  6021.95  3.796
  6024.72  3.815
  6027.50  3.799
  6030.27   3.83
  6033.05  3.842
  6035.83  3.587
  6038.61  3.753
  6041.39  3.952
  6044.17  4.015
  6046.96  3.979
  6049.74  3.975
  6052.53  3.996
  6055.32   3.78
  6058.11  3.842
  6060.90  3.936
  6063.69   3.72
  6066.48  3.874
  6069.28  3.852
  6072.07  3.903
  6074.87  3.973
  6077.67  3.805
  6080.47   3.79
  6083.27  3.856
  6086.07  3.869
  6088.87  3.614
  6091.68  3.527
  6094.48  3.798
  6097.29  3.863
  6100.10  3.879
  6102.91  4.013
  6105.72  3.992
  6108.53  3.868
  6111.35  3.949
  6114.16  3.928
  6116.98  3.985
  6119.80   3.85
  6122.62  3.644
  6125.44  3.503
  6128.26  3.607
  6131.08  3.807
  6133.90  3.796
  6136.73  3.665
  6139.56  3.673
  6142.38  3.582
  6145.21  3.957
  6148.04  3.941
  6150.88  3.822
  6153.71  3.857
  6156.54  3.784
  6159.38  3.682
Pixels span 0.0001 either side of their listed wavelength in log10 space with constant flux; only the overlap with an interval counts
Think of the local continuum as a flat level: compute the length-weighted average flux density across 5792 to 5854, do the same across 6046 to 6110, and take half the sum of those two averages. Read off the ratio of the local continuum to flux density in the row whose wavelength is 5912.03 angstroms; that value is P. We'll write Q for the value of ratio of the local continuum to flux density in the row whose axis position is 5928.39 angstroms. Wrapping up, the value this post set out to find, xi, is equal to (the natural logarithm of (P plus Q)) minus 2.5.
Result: -1.78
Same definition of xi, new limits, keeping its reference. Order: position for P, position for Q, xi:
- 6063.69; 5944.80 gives -1.81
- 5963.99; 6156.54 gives -1.76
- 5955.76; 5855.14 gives -1.68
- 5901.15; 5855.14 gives -1.75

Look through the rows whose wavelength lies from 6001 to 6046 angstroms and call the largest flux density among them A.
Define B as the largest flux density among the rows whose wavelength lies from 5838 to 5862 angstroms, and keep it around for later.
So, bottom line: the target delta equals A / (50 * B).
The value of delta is 0.0198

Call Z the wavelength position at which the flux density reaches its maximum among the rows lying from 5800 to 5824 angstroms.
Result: 5820.19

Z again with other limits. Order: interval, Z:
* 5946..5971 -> 5969.49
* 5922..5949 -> 5944.80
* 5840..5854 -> 5844.36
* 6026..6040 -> 6033.05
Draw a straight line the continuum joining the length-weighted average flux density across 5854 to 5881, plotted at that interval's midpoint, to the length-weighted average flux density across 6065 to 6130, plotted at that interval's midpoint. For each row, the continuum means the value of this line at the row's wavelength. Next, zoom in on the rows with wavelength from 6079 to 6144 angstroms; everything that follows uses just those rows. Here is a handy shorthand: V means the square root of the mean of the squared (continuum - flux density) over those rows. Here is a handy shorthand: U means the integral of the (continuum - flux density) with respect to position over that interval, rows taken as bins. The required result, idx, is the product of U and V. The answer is 0.37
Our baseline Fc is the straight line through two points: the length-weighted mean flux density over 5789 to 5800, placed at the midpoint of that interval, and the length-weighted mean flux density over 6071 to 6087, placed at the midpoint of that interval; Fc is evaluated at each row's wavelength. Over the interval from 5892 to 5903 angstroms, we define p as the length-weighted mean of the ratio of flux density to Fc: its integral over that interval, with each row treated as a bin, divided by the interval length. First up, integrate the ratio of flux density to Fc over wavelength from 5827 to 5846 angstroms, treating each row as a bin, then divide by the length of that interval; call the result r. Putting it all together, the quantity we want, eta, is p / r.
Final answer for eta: 0.91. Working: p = 0.88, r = 0.97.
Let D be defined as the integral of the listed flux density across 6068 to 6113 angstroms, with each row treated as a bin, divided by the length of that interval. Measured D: 3.85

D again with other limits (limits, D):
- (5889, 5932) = 3.67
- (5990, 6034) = 3.70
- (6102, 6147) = 3.80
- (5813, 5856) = 3.89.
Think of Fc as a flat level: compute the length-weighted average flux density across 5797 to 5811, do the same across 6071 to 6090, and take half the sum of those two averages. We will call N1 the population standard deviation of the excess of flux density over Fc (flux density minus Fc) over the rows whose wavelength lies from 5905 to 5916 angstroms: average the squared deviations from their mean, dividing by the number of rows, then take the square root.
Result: 0.04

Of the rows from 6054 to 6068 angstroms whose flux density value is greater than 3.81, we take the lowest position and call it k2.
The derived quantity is 6058.11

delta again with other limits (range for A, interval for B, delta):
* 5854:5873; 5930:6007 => 0.0175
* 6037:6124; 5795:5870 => 0.0192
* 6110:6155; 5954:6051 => 0.0170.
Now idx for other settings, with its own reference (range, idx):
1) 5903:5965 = 0.79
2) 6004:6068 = 0.59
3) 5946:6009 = 0.70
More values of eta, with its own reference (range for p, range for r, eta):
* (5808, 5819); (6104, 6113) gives 0.99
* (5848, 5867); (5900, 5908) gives 0.97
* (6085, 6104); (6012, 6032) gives 1.04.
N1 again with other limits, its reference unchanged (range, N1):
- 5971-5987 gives 0.19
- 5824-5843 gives 0.13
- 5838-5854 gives 0.18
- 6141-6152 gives 0.15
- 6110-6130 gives 0.18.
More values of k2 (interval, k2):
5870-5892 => 5871.34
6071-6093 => 6072.07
